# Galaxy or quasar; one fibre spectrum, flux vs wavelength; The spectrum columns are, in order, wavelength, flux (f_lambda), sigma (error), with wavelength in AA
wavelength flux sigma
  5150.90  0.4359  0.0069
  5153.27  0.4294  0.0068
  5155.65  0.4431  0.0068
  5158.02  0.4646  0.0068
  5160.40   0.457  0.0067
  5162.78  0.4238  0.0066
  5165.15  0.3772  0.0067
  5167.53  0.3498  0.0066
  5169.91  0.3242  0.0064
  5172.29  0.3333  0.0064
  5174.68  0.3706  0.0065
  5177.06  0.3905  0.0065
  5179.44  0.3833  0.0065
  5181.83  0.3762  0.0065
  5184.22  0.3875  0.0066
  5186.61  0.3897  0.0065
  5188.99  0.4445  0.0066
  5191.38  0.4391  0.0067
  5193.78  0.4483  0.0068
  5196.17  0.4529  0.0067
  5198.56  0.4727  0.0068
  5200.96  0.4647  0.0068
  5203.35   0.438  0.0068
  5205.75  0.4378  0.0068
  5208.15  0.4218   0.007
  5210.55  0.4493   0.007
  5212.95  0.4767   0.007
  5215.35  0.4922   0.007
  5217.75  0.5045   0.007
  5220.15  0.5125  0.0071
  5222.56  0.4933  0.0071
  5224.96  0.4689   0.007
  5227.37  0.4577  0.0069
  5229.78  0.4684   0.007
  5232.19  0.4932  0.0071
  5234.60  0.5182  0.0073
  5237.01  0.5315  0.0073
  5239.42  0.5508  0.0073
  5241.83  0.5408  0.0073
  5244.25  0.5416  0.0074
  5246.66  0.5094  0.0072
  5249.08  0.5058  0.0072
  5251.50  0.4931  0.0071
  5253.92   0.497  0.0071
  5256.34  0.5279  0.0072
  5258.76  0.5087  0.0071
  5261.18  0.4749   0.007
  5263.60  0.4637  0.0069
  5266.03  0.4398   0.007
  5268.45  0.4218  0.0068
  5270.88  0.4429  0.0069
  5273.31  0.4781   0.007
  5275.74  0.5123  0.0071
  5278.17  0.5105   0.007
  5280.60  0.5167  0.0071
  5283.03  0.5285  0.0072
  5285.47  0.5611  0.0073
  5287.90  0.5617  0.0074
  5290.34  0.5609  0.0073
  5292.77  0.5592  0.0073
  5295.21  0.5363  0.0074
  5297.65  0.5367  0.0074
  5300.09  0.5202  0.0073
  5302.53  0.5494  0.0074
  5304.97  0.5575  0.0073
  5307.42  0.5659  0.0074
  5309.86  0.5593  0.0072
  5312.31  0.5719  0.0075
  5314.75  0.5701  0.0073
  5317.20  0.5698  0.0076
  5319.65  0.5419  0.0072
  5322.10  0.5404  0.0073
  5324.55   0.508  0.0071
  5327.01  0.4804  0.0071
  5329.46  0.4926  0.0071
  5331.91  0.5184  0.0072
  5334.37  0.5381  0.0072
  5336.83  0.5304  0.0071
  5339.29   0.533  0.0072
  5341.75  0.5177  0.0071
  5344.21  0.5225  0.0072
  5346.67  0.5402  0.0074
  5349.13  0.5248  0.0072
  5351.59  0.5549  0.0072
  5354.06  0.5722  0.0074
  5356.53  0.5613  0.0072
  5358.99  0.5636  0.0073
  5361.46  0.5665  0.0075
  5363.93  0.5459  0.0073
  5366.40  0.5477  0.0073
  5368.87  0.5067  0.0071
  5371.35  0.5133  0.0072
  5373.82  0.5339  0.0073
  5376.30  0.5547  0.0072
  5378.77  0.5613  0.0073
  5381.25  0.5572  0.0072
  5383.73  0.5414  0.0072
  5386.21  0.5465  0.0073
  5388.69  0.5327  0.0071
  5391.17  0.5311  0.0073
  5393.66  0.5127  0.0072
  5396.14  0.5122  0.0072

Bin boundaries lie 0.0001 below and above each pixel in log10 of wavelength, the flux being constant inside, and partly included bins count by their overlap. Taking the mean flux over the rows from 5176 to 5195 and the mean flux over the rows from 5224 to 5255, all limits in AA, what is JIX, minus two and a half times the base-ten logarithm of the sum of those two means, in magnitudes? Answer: 0.10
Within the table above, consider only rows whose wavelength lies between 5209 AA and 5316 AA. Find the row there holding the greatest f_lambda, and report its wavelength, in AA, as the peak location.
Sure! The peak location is 5312.31 AA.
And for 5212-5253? 5239.42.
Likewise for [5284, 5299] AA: 5287.90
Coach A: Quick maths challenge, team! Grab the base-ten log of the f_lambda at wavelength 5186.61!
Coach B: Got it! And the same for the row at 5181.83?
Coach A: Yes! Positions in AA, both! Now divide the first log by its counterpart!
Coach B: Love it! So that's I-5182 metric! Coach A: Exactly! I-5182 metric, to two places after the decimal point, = 0.96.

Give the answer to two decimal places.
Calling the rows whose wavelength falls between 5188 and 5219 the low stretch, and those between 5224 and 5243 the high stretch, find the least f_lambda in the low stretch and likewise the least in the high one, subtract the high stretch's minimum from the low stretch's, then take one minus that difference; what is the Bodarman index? 1.04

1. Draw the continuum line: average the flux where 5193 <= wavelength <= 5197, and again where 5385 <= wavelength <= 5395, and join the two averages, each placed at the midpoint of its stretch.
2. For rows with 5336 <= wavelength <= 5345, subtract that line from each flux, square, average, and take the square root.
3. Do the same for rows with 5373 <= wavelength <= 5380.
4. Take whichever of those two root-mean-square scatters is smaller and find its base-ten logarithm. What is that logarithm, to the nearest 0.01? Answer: -1.77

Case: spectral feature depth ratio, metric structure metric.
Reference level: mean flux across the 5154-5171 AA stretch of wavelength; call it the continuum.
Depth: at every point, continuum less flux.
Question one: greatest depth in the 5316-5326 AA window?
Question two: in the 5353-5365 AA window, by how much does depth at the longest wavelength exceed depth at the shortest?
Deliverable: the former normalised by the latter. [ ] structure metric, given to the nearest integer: -4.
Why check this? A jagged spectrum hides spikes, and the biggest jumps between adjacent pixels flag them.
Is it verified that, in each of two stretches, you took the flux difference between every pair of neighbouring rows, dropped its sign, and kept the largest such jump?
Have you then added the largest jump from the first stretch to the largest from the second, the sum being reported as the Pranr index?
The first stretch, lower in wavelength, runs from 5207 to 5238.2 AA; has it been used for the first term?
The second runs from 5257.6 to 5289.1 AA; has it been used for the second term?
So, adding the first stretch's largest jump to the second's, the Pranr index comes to 0.063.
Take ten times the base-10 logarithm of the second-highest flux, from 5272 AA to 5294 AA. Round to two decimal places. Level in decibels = -2.51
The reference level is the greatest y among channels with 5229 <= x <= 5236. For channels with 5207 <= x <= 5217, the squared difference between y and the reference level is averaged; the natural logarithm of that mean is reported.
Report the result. -5.5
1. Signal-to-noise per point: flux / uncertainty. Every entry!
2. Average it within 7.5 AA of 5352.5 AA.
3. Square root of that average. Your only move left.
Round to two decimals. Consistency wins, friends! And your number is 8.71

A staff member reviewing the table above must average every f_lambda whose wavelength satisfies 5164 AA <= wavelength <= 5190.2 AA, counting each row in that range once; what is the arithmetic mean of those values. 0.38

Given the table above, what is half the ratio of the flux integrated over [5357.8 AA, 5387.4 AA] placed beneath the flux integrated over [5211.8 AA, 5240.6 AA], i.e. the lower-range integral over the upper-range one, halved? 0.444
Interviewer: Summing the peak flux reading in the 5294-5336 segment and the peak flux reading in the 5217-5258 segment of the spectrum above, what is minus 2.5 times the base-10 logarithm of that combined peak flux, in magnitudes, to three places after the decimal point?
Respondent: -0.126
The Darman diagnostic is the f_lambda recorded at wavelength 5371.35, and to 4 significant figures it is 0.5133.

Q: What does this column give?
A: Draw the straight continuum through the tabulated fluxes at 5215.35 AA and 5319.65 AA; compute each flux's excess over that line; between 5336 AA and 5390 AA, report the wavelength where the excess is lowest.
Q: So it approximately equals 5368.87 AA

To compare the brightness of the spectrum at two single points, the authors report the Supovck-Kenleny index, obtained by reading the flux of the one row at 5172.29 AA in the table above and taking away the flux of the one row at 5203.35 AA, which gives -0.105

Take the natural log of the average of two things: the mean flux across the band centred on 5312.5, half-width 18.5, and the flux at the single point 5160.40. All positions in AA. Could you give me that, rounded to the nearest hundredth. -0.70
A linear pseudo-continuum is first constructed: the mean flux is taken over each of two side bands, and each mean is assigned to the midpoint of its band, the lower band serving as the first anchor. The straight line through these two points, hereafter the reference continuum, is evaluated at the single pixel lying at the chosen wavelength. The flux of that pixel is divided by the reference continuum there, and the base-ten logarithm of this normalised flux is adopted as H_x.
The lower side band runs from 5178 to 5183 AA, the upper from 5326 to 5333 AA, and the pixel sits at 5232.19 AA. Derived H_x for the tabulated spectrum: 0.069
